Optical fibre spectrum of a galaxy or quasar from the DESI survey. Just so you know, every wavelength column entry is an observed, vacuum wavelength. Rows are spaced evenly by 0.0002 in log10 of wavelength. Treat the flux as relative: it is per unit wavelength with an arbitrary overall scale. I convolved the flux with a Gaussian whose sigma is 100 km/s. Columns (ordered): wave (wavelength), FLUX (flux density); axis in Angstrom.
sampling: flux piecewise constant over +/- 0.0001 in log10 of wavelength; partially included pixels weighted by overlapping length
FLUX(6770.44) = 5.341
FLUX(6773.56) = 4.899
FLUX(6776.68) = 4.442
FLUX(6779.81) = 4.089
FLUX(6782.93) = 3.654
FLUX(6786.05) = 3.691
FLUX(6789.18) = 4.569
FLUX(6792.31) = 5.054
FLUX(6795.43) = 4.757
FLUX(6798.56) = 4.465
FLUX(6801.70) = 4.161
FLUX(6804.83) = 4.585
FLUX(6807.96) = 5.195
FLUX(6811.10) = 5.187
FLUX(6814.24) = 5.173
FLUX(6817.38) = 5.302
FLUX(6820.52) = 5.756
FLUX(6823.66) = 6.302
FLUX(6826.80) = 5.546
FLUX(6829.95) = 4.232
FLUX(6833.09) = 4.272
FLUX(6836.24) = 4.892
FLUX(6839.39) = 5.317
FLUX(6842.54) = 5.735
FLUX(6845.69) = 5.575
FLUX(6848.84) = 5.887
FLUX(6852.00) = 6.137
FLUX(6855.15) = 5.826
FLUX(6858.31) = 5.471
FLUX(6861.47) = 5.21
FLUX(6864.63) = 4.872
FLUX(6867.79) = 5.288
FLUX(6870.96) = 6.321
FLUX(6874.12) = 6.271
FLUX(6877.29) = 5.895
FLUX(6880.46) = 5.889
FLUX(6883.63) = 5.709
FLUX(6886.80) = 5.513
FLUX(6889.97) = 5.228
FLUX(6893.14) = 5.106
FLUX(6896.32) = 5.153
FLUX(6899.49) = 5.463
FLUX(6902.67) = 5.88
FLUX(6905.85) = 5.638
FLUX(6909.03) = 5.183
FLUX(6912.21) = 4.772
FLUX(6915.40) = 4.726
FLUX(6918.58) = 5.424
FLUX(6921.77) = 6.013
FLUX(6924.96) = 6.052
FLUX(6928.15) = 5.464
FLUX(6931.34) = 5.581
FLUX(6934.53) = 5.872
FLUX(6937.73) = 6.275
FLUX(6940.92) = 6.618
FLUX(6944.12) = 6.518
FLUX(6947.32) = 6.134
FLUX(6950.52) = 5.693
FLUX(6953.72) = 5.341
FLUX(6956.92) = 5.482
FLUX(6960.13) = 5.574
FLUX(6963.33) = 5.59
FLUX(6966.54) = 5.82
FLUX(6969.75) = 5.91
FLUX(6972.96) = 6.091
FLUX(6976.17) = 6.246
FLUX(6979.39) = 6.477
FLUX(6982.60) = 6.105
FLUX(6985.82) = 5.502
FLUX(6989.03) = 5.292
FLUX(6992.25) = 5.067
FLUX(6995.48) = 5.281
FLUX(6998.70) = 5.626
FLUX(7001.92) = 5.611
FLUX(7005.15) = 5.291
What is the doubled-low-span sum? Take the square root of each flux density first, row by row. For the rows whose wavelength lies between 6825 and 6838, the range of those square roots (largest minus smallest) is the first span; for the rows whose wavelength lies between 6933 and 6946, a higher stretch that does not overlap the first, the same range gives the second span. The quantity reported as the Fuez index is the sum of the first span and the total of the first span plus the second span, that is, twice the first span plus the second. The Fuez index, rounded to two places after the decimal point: 0.74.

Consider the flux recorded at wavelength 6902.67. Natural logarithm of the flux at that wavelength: 1.77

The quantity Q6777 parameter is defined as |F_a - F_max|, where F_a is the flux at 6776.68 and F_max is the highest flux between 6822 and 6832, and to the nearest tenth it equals 1.9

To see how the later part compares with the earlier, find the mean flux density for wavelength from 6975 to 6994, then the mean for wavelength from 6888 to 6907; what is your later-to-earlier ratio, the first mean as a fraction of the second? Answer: 1.07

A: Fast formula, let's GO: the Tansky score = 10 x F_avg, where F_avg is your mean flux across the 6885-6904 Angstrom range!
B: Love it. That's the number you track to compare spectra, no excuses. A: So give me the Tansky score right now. 53.9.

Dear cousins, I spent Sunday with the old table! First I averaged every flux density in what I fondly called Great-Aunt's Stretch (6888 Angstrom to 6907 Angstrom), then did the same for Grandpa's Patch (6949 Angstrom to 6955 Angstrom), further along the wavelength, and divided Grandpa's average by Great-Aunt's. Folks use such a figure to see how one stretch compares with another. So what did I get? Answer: 1.02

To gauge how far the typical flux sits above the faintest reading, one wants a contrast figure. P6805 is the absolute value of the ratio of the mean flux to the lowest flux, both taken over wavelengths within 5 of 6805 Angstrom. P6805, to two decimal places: 1.12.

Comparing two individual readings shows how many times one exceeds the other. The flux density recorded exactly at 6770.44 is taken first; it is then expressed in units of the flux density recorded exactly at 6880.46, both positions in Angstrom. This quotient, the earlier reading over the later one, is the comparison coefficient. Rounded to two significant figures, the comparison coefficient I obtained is 0.91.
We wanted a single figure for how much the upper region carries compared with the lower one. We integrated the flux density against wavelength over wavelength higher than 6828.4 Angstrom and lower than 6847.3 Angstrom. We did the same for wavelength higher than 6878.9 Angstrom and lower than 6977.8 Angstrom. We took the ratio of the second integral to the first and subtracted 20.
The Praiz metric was -14.1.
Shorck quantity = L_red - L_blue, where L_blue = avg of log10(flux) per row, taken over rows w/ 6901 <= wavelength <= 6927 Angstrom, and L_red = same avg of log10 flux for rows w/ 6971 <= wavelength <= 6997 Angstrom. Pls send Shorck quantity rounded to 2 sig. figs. 0.023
